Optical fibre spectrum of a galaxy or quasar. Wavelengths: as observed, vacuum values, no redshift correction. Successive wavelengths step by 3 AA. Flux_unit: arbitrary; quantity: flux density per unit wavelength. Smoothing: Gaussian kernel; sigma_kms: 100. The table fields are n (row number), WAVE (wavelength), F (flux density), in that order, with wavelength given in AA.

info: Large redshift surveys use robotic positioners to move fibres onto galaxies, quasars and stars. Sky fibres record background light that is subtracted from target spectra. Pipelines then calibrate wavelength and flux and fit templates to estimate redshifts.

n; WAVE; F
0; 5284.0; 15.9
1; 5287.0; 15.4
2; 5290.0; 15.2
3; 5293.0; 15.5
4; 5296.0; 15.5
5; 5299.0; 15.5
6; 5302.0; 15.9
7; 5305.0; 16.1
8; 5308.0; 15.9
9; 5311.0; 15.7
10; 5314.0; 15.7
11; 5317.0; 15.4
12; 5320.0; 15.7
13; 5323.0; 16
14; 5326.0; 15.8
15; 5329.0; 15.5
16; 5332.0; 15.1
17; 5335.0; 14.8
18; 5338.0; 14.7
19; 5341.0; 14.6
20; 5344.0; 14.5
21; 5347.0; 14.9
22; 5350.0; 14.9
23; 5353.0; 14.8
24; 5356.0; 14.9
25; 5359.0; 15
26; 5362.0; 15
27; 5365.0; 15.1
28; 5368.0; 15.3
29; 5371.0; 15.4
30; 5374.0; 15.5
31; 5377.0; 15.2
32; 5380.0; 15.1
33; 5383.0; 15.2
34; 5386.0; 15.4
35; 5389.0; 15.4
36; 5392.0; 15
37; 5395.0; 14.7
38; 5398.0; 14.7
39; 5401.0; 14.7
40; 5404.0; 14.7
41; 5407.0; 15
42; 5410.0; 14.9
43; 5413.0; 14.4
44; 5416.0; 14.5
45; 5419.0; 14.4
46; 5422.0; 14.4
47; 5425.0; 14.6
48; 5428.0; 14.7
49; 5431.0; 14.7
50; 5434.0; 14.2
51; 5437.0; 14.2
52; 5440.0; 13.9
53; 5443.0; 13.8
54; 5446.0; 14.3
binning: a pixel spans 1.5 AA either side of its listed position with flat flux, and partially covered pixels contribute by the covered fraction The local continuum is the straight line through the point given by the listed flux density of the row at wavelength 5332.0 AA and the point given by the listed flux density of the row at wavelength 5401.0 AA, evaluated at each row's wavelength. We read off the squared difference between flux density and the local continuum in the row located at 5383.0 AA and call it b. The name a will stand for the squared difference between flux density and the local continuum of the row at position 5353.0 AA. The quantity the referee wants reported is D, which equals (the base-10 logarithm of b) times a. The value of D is -0.03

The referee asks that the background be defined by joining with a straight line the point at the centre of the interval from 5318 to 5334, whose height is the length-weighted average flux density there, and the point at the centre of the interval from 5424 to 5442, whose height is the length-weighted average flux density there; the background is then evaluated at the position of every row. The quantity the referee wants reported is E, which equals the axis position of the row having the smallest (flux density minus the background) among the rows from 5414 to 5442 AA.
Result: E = 5440.0 AA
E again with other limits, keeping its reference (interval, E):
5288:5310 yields 5290.0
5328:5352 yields 5344.0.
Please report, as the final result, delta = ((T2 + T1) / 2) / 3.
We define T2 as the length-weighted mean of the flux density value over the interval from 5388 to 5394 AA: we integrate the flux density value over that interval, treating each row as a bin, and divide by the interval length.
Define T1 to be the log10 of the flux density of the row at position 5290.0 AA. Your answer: 2.72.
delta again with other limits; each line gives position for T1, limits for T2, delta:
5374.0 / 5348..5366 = 2.69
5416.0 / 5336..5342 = 2.64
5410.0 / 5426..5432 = 2.64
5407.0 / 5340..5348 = 2.64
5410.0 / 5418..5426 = 2.61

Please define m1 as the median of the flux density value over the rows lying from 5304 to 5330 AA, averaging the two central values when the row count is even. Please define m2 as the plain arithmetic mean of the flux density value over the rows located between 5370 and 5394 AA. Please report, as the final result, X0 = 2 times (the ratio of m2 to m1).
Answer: 1.95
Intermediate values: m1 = 15.7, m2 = 15.3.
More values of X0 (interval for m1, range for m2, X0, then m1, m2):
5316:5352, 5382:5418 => 1.98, 15.0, 14.9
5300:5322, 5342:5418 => 1.91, 15.7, 15.0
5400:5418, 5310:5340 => 2.10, 14.7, 15.4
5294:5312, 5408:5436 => 1.84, 15.8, 14.5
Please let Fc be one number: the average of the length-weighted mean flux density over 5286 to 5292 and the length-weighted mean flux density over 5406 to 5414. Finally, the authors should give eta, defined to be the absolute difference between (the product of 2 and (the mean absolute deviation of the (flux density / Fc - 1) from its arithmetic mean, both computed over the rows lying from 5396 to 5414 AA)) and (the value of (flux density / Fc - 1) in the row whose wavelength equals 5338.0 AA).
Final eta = 0.042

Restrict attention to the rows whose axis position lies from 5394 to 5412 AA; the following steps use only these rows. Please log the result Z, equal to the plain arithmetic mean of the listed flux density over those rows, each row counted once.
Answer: 14.8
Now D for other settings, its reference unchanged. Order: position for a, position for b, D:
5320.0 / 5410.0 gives -0.34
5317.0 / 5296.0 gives -0.07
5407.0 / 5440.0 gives -0.05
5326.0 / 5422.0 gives -0.66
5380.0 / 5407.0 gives -0.07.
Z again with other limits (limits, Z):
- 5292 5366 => 15.3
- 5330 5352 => 14.8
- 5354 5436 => 14.9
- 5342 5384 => 15.1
